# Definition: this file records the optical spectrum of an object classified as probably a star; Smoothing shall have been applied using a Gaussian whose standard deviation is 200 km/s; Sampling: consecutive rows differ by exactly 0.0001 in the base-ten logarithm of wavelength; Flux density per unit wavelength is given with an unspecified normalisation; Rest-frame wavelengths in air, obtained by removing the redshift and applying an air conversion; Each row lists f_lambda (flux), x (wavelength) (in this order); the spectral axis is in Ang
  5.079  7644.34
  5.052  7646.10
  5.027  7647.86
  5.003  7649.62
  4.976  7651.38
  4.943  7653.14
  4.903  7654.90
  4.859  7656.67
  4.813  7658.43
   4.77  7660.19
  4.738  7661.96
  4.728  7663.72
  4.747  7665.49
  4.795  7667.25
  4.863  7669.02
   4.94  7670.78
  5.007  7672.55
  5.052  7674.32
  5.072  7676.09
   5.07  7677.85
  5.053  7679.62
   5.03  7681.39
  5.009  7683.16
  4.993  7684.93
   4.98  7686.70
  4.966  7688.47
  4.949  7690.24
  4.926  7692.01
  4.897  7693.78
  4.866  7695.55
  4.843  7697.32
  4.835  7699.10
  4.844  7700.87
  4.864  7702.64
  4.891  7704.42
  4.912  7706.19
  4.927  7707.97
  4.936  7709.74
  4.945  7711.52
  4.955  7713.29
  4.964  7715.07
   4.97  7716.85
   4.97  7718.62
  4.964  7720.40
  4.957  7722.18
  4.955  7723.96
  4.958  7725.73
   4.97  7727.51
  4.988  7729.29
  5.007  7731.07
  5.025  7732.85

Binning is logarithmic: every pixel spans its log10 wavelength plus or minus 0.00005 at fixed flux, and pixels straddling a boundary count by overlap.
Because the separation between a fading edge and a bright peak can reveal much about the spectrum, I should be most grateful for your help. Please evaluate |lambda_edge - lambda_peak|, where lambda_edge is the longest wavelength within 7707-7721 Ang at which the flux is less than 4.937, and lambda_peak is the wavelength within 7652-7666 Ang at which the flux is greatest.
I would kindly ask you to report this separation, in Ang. 56.6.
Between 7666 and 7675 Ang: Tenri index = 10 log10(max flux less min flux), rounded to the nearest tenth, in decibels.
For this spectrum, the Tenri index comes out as -5.9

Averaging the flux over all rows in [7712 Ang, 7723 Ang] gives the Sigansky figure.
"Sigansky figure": 4.96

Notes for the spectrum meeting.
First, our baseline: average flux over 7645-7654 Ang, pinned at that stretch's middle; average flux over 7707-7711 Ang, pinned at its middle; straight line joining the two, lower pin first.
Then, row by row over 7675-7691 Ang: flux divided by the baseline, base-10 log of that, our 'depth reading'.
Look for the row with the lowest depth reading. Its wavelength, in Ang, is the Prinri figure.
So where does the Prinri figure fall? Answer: 7690.24 Ang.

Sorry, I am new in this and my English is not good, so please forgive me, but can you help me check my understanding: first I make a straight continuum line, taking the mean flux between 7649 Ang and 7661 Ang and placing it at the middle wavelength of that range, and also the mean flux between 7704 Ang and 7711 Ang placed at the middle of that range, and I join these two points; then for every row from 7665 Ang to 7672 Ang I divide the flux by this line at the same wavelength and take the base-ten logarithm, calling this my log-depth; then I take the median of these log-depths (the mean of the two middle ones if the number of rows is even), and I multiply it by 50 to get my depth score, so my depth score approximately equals -0.3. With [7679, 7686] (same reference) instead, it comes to 0.5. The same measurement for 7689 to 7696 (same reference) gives 0.0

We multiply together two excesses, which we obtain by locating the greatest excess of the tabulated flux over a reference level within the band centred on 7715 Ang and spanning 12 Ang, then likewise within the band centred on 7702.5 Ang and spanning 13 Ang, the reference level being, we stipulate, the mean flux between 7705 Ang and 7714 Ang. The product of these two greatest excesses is -0.0003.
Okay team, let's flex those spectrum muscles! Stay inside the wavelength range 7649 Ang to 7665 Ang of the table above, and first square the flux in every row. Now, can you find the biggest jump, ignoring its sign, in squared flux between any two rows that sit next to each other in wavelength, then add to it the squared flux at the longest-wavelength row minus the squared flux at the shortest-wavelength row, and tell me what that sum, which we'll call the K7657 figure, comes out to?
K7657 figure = -2.2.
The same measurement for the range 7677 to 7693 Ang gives -1.2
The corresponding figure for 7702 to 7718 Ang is 1.3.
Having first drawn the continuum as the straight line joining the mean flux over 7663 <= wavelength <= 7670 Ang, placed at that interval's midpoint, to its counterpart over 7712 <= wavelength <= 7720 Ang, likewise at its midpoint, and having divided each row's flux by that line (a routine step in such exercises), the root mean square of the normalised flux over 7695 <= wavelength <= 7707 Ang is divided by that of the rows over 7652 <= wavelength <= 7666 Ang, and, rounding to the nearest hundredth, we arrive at 0.98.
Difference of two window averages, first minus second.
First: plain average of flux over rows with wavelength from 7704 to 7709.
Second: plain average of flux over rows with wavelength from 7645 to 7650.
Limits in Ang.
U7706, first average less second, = -0.12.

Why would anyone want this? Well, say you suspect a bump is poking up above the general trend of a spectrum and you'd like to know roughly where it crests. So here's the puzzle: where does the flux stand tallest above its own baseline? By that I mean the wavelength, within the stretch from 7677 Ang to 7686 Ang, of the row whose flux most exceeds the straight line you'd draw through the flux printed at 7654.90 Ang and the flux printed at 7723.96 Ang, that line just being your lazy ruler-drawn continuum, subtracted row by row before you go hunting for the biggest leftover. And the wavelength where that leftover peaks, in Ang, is 7677.85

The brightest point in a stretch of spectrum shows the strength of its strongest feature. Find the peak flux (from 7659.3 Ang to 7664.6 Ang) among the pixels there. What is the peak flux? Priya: 4.77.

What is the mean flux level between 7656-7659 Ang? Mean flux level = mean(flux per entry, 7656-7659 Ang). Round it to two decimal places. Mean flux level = 4.84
